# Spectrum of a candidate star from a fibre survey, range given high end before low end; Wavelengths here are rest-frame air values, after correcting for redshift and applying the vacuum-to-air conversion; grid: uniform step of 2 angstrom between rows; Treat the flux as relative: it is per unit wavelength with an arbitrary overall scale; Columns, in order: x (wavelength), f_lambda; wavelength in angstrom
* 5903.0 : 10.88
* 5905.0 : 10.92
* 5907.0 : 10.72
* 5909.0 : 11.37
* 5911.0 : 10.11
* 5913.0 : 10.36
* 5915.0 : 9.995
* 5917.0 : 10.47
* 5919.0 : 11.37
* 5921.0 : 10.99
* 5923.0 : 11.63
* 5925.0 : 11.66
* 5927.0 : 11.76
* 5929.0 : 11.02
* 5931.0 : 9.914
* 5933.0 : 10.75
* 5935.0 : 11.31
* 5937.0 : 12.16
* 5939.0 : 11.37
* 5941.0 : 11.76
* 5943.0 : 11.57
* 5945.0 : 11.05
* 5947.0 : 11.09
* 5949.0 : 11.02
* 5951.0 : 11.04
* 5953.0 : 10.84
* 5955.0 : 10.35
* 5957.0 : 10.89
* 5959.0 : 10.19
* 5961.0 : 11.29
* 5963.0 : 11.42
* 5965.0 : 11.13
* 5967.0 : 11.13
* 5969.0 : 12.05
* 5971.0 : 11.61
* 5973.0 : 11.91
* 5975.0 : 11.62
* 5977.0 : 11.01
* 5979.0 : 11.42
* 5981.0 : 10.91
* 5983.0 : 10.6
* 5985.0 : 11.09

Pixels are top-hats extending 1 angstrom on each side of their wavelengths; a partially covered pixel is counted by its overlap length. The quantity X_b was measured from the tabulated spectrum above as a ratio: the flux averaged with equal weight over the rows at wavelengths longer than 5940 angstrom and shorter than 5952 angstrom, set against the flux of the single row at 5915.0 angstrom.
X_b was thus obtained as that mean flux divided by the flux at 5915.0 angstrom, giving 1.13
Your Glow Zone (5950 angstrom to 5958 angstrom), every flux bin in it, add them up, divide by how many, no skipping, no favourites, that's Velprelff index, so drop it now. 10.8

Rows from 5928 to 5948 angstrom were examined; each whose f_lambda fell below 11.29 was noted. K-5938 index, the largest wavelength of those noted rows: 5947.0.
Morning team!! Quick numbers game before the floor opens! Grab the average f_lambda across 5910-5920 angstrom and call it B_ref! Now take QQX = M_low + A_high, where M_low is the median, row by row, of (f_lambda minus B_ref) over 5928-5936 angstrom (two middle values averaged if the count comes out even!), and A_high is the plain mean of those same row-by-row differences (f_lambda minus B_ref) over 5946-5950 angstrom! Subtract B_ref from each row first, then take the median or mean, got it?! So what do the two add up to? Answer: 1.0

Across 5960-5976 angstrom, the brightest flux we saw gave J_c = 12.05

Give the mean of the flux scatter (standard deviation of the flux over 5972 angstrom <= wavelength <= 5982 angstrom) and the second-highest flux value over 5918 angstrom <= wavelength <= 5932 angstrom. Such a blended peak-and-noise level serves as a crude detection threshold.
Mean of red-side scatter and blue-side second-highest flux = 6.0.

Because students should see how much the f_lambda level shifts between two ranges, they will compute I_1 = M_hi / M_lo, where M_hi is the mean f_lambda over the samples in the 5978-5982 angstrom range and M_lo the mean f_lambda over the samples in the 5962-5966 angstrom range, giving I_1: 0.99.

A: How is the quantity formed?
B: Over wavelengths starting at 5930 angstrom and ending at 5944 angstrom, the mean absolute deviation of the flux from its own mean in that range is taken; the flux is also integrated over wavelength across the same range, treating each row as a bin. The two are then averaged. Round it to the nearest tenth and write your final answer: 79.1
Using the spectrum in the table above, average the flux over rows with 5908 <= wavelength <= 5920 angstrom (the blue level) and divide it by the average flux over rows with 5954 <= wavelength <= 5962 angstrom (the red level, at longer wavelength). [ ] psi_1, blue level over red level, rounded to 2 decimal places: 0.99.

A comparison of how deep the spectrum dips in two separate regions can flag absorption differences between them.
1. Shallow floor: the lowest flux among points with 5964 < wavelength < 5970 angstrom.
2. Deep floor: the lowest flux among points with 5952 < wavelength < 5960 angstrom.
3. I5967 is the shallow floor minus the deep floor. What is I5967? 0.9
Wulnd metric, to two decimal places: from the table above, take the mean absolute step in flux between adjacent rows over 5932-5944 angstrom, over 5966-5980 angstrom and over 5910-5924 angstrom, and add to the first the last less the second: 0.56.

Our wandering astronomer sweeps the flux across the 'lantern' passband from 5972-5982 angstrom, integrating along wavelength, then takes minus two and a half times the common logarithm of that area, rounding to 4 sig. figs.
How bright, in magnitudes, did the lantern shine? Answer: -5.140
